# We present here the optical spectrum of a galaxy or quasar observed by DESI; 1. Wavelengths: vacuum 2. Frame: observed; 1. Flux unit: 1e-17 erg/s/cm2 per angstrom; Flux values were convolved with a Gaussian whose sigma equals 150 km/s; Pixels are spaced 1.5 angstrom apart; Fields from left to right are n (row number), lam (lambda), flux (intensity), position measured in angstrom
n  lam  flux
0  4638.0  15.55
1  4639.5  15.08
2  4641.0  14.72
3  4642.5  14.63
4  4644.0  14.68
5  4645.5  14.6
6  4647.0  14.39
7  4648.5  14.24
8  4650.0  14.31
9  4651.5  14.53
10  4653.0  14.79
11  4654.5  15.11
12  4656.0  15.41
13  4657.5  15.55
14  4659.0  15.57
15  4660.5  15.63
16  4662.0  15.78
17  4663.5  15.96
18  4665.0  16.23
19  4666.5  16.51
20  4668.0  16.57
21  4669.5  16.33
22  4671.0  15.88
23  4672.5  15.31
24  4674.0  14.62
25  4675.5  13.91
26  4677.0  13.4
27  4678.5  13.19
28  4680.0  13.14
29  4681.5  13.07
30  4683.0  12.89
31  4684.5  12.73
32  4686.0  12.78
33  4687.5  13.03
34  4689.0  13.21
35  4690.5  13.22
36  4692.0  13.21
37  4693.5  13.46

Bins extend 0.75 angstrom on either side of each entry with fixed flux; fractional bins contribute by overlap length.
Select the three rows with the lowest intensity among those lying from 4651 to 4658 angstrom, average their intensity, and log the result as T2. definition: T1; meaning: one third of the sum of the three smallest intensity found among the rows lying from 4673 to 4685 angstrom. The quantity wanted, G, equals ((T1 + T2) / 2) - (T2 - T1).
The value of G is 11.9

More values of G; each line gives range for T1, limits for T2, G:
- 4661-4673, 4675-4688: 17.1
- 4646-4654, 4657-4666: 13.7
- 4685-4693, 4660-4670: 11.6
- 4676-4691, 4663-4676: 11.9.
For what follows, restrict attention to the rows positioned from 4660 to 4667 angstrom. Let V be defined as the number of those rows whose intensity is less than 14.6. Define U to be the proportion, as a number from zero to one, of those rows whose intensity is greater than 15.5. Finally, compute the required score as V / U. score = 0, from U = 1.0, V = 0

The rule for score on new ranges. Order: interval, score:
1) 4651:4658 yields 5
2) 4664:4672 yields 0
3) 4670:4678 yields 10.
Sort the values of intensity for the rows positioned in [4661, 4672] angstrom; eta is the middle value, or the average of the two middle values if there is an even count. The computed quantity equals 16.2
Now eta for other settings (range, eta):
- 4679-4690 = 13.0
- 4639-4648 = 14.7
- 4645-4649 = 14.4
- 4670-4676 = 15.0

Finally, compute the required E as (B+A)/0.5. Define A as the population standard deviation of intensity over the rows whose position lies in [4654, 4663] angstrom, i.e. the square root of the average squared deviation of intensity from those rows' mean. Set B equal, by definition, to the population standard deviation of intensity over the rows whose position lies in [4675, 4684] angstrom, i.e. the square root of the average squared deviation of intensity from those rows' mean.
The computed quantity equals 1.07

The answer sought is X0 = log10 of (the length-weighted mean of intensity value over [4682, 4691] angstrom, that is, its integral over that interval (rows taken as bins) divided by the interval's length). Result 1.11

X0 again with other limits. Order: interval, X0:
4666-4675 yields 1.20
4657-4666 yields 1.20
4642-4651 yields 1.16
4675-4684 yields 1.12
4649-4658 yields 1.17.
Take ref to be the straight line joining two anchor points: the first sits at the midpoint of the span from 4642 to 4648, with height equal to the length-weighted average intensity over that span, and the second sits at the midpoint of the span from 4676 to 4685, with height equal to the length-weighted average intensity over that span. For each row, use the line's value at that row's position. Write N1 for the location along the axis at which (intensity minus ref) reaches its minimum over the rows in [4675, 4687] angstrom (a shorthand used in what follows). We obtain 4684.5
